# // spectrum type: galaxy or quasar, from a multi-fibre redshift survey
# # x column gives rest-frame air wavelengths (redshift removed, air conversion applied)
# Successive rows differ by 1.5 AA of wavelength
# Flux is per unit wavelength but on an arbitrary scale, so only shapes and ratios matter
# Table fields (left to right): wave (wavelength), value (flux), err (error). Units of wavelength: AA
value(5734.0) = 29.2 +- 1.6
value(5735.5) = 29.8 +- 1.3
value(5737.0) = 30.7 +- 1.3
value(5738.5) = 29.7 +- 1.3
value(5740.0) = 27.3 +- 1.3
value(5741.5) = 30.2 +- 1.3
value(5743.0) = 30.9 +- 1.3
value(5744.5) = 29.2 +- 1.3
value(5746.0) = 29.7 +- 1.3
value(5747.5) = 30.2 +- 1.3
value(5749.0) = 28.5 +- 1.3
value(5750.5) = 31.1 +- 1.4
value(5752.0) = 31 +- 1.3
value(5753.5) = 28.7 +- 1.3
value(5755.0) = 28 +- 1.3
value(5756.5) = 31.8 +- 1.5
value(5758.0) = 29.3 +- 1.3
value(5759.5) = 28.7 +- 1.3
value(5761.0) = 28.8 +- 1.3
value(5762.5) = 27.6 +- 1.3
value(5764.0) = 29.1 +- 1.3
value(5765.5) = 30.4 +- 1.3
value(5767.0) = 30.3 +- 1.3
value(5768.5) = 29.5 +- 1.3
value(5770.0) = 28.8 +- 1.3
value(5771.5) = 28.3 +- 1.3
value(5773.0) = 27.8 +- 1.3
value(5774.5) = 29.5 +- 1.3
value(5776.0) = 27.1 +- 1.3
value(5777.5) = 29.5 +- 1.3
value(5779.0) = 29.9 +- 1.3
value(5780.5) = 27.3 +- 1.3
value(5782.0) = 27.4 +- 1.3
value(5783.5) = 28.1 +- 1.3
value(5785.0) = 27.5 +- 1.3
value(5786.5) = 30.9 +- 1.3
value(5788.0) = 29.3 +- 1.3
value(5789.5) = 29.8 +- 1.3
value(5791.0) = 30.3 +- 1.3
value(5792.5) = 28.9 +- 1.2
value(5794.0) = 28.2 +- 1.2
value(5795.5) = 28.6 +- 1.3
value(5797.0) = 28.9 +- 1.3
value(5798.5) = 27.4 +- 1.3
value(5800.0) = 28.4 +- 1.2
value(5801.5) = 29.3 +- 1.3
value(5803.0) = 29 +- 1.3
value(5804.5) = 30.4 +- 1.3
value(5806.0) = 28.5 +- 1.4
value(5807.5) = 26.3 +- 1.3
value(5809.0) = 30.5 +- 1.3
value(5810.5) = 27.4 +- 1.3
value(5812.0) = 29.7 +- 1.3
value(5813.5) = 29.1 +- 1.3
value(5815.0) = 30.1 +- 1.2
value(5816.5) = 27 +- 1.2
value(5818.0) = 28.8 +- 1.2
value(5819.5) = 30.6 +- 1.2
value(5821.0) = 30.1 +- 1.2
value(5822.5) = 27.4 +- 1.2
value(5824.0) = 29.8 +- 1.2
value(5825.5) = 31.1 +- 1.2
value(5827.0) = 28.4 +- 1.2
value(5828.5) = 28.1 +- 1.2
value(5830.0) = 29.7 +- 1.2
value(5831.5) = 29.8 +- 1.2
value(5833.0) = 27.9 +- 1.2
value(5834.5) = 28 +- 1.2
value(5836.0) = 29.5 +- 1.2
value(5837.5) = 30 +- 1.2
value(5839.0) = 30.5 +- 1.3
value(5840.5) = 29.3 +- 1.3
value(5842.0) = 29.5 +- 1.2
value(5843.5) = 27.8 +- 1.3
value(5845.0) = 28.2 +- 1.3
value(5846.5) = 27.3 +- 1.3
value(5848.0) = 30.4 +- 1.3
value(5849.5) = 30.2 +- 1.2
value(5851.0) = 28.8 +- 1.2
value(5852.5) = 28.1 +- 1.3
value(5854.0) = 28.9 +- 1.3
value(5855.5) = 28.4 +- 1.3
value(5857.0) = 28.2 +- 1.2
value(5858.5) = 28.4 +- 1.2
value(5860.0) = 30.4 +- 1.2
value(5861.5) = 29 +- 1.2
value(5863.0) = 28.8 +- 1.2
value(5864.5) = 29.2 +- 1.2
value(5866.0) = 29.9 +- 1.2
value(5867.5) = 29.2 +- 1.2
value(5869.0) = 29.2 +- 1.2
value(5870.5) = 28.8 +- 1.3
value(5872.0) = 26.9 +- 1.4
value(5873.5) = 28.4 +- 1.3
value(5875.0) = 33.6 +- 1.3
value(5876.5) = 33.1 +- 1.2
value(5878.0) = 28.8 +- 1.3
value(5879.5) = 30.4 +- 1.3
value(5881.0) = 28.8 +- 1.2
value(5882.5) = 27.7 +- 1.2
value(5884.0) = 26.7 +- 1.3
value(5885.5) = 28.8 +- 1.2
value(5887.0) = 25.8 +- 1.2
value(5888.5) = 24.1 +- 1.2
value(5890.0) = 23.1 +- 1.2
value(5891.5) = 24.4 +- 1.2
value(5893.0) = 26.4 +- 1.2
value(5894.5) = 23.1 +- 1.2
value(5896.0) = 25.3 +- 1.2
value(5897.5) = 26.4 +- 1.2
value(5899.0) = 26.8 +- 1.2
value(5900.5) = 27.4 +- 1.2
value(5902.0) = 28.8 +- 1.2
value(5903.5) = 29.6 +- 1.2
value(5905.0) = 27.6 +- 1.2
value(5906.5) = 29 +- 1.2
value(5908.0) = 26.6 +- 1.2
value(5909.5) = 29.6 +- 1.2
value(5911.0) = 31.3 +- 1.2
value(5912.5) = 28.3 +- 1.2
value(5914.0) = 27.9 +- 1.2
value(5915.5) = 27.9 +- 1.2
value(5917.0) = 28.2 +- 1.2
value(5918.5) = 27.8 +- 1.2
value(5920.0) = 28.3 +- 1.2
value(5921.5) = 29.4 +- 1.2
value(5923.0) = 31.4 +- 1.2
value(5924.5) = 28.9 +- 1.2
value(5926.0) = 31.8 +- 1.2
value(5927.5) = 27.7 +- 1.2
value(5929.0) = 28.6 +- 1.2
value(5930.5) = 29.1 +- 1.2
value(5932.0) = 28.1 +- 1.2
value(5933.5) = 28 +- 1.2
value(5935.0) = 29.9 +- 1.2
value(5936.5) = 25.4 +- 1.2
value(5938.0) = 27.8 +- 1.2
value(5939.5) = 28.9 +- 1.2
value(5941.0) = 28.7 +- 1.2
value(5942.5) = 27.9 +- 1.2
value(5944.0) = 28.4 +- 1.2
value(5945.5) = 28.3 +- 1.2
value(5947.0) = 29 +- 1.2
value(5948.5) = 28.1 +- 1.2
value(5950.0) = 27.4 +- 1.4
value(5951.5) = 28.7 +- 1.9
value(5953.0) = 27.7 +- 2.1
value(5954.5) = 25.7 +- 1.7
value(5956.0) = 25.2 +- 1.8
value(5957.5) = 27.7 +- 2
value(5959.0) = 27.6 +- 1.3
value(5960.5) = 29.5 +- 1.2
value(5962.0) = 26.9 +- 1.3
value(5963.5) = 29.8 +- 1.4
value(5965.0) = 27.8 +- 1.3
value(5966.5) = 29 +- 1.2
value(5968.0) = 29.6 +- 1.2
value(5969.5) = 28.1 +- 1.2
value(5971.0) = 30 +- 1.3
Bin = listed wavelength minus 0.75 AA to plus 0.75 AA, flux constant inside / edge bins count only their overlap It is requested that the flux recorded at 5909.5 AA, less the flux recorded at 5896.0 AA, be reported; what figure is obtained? 4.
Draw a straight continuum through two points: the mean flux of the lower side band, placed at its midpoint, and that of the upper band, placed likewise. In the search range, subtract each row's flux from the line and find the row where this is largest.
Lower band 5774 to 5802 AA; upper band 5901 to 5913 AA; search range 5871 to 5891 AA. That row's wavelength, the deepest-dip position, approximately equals 5890.0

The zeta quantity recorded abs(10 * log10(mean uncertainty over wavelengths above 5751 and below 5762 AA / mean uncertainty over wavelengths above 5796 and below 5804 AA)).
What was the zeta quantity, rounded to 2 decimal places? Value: 0.16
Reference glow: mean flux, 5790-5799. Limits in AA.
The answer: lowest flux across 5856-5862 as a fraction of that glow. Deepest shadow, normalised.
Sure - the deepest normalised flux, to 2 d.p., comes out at 0.98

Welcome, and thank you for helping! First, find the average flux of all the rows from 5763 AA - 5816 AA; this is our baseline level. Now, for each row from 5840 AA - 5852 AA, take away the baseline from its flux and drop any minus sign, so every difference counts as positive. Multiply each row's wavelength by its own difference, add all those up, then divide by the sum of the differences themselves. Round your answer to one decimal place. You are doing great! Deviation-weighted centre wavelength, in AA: 5846.1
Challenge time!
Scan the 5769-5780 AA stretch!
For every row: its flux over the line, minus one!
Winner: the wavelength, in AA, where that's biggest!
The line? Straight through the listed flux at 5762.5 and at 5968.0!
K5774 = 5779.0 AA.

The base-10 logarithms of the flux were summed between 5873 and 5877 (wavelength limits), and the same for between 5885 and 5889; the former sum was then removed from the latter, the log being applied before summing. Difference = -0.25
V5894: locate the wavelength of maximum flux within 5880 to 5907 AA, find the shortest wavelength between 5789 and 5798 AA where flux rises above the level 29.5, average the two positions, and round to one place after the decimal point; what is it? 5846.5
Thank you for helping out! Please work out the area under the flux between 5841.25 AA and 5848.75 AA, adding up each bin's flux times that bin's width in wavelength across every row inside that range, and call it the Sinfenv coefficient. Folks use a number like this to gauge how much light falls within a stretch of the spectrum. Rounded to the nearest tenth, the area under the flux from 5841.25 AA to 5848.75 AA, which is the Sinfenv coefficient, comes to 214.8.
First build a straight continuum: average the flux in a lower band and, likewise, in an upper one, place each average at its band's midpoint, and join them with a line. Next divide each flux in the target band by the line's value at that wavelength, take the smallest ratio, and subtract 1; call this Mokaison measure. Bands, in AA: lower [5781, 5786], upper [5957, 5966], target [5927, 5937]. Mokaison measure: -0.10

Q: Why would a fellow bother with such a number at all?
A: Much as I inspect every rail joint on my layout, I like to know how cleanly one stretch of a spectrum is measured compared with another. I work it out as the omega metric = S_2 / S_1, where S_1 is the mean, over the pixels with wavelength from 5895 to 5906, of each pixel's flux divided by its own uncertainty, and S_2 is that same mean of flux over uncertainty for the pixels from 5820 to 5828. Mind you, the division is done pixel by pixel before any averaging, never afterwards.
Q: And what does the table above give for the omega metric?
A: 1.07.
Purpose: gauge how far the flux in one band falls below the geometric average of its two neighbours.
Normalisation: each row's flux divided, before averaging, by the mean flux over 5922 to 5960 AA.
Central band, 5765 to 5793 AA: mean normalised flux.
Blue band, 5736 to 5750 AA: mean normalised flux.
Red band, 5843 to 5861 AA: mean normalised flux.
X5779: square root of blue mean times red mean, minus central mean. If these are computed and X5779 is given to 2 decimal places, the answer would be 0.01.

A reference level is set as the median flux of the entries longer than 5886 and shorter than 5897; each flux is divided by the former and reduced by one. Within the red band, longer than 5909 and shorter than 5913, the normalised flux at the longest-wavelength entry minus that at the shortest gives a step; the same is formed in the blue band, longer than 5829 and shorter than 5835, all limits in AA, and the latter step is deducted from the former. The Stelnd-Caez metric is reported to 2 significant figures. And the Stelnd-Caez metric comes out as 0.016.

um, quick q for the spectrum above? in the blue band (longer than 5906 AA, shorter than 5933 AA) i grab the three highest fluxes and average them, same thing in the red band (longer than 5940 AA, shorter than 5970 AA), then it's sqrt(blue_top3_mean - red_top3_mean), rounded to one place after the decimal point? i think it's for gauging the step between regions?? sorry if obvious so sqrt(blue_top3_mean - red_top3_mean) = 1.4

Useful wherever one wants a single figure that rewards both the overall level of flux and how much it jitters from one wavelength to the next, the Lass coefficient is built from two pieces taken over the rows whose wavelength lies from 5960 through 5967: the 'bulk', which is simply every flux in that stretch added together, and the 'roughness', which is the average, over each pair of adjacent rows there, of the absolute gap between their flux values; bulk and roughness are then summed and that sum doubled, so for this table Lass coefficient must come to 290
